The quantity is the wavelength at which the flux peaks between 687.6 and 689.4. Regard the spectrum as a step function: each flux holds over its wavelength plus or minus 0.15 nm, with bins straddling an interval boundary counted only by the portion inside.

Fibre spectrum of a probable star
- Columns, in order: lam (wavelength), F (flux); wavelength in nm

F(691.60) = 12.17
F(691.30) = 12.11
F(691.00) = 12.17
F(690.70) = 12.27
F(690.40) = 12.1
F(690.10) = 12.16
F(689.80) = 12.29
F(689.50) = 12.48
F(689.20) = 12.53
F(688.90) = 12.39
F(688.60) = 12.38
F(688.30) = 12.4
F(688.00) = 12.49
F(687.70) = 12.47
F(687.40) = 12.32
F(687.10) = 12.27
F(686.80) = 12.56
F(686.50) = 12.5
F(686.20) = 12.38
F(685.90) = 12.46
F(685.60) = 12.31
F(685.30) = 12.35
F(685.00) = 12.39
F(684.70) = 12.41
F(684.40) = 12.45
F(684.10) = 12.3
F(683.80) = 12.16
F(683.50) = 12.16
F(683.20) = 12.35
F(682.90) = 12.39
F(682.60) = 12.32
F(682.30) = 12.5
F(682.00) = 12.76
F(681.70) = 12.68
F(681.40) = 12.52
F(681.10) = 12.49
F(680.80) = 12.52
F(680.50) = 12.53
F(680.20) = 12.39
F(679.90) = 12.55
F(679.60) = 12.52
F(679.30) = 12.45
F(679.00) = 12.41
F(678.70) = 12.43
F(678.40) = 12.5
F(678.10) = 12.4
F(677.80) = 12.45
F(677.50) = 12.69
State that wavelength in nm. 689.20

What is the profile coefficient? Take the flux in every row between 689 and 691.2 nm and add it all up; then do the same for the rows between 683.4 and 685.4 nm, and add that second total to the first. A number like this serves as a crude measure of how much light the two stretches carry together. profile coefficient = 172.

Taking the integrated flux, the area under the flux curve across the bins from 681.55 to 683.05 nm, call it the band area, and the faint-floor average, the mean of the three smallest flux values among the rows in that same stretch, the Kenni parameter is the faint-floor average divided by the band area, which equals 0.660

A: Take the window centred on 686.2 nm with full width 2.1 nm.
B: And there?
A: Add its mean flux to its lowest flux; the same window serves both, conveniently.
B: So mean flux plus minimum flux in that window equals 24.7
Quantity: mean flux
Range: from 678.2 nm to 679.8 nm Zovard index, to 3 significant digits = 12.5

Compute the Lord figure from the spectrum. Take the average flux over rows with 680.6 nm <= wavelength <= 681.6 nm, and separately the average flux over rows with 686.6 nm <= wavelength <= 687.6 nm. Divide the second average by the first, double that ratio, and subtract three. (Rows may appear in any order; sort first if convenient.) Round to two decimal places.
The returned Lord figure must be -1.02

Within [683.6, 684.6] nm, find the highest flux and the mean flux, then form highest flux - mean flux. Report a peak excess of 0.15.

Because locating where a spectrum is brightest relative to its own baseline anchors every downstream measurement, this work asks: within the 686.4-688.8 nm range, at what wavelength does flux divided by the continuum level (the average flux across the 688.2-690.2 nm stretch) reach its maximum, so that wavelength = 686.80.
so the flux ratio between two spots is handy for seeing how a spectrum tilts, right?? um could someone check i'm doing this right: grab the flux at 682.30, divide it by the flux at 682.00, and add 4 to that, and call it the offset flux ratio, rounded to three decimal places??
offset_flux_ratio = 4.980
